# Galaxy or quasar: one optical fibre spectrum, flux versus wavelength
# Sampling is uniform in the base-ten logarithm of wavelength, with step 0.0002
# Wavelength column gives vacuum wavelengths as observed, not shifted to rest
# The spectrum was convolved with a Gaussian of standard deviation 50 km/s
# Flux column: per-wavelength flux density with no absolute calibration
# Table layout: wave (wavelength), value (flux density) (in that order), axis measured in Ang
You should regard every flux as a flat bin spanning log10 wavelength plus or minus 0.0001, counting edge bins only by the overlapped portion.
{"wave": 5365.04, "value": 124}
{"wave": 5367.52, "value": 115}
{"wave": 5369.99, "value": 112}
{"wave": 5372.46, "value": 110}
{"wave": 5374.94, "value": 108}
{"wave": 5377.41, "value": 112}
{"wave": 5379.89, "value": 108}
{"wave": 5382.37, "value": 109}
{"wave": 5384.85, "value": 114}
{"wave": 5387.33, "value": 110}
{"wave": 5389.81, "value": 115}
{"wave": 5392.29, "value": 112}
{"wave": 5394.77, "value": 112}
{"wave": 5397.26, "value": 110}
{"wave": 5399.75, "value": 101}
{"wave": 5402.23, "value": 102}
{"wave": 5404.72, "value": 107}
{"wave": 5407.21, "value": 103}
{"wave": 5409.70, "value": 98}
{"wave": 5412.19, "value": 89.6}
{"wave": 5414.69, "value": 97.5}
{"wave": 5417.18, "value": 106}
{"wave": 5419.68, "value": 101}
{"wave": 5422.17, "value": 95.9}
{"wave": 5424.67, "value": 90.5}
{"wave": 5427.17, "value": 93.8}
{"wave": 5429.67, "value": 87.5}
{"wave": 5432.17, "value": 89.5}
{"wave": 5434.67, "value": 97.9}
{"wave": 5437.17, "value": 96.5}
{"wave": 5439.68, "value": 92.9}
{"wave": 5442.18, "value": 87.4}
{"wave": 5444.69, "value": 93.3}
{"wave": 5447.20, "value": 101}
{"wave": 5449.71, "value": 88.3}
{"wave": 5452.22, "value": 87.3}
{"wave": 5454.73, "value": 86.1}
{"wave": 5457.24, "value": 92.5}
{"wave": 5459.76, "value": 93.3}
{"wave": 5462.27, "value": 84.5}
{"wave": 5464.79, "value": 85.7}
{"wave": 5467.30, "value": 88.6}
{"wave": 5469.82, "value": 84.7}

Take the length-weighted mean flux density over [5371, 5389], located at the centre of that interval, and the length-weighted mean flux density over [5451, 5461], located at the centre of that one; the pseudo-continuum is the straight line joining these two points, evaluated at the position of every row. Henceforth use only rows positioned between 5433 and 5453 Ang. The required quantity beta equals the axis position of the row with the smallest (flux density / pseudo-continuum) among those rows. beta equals 5442.18 Ang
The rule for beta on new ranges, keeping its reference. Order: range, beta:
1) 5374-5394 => 5374.94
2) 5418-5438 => 5429.67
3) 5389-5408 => 5399.75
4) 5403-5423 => 5412.19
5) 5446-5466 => 5454.73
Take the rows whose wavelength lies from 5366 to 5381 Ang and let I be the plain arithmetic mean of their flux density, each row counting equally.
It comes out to 111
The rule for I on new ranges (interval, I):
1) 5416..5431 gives 96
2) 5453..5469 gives 88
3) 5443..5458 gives 91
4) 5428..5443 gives 92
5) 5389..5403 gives 109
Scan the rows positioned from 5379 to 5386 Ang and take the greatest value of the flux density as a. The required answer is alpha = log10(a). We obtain 2.06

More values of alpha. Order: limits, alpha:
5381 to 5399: 2.06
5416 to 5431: 2.03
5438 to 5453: 2.00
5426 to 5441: 1.99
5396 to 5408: 2.04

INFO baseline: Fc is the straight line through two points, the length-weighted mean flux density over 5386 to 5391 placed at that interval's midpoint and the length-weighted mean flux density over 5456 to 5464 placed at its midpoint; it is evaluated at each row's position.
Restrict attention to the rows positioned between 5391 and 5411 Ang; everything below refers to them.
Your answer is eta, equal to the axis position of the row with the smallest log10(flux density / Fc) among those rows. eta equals 5409.70 Ang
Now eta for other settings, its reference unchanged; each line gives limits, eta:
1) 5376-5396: 5379.89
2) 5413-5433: 5429.67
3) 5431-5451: 5432.17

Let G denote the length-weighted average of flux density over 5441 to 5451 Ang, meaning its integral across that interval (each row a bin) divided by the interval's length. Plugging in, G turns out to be 92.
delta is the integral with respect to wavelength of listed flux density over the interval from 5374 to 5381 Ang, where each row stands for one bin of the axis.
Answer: 766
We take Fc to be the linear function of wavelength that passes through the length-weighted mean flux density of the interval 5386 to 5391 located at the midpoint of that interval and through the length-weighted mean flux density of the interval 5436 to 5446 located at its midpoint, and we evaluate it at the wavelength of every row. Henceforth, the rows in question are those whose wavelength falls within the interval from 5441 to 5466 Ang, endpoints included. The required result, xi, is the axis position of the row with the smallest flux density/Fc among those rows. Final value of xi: 5442.18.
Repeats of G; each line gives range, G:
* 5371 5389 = 110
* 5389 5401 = 110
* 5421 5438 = 93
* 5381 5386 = 111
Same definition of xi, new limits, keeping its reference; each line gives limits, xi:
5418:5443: 5429.67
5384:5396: 5387.33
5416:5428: 5424.67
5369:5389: 5374.94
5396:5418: 5412.19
